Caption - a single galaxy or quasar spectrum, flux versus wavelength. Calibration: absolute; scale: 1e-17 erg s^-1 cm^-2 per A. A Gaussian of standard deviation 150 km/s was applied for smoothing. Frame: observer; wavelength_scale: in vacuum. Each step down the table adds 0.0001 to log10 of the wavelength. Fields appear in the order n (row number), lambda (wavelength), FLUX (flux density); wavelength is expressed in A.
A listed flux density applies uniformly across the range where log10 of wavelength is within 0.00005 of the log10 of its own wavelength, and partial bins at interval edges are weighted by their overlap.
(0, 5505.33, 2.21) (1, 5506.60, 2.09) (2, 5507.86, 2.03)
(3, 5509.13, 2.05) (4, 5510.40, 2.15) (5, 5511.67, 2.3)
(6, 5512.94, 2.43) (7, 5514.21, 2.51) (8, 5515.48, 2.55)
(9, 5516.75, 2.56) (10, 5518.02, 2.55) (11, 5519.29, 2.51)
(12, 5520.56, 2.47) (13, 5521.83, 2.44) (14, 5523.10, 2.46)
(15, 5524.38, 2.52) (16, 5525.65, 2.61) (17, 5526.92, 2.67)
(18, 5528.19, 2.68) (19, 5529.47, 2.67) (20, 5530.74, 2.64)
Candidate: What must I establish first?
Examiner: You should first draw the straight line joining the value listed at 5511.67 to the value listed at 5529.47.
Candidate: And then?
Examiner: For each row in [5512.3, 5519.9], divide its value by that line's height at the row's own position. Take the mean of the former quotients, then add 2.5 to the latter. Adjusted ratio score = 3.55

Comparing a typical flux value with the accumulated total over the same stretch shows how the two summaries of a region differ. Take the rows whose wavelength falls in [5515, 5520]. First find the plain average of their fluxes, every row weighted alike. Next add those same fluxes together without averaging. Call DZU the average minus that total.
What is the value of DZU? -7.63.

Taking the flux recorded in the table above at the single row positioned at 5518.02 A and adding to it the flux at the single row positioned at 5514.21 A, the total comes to 5.06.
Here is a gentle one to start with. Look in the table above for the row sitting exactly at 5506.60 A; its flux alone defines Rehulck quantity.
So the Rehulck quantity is 2.09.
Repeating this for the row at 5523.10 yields 2.46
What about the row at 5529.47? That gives 2.67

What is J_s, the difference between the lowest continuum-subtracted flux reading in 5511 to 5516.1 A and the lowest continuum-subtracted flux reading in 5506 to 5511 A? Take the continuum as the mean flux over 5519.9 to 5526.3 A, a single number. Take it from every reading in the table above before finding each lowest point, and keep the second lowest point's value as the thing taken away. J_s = 0.27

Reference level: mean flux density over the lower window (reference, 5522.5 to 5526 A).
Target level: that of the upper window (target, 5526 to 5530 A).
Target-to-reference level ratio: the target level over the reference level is 1.06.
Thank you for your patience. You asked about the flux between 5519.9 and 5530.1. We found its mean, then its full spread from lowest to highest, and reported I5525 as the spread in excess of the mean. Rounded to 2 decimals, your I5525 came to -2.32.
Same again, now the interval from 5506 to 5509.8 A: -2.00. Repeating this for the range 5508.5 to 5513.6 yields -1.85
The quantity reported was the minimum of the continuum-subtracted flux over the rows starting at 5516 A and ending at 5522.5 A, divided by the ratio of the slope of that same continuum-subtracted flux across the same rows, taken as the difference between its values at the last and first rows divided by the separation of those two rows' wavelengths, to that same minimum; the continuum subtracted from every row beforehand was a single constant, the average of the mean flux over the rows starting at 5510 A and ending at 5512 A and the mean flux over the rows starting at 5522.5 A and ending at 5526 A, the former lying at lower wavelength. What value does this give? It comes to -0.2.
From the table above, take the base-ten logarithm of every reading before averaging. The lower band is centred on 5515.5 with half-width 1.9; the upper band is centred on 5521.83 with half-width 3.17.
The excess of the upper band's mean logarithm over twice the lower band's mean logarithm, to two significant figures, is -0.42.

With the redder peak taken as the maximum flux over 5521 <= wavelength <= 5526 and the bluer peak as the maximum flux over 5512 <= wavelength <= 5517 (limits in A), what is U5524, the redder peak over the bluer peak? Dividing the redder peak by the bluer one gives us 1.02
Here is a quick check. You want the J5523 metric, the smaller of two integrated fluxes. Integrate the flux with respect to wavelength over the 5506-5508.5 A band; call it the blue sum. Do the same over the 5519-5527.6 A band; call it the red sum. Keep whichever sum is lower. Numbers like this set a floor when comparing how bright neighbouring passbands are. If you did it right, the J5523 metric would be 5.2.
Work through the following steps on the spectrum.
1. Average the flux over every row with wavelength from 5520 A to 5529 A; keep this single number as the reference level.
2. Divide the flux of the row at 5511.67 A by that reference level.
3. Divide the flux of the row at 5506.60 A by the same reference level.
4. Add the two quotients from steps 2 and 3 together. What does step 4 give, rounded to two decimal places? 1.72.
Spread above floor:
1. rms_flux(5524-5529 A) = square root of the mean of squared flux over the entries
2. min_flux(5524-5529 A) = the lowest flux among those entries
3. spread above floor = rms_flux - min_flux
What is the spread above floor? 0.10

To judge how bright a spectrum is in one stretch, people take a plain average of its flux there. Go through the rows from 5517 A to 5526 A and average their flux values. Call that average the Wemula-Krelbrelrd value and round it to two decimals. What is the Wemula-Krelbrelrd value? 2.51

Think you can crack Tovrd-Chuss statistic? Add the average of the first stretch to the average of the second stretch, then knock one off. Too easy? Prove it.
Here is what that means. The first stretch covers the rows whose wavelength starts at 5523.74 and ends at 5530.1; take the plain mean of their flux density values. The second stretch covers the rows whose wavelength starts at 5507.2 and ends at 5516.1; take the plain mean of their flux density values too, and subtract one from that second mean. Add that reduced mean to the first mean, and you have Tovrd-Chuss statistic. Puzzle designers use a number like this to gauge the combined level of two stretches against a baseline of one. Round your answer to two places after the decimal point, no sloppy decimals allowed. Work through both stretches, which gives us 3.92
